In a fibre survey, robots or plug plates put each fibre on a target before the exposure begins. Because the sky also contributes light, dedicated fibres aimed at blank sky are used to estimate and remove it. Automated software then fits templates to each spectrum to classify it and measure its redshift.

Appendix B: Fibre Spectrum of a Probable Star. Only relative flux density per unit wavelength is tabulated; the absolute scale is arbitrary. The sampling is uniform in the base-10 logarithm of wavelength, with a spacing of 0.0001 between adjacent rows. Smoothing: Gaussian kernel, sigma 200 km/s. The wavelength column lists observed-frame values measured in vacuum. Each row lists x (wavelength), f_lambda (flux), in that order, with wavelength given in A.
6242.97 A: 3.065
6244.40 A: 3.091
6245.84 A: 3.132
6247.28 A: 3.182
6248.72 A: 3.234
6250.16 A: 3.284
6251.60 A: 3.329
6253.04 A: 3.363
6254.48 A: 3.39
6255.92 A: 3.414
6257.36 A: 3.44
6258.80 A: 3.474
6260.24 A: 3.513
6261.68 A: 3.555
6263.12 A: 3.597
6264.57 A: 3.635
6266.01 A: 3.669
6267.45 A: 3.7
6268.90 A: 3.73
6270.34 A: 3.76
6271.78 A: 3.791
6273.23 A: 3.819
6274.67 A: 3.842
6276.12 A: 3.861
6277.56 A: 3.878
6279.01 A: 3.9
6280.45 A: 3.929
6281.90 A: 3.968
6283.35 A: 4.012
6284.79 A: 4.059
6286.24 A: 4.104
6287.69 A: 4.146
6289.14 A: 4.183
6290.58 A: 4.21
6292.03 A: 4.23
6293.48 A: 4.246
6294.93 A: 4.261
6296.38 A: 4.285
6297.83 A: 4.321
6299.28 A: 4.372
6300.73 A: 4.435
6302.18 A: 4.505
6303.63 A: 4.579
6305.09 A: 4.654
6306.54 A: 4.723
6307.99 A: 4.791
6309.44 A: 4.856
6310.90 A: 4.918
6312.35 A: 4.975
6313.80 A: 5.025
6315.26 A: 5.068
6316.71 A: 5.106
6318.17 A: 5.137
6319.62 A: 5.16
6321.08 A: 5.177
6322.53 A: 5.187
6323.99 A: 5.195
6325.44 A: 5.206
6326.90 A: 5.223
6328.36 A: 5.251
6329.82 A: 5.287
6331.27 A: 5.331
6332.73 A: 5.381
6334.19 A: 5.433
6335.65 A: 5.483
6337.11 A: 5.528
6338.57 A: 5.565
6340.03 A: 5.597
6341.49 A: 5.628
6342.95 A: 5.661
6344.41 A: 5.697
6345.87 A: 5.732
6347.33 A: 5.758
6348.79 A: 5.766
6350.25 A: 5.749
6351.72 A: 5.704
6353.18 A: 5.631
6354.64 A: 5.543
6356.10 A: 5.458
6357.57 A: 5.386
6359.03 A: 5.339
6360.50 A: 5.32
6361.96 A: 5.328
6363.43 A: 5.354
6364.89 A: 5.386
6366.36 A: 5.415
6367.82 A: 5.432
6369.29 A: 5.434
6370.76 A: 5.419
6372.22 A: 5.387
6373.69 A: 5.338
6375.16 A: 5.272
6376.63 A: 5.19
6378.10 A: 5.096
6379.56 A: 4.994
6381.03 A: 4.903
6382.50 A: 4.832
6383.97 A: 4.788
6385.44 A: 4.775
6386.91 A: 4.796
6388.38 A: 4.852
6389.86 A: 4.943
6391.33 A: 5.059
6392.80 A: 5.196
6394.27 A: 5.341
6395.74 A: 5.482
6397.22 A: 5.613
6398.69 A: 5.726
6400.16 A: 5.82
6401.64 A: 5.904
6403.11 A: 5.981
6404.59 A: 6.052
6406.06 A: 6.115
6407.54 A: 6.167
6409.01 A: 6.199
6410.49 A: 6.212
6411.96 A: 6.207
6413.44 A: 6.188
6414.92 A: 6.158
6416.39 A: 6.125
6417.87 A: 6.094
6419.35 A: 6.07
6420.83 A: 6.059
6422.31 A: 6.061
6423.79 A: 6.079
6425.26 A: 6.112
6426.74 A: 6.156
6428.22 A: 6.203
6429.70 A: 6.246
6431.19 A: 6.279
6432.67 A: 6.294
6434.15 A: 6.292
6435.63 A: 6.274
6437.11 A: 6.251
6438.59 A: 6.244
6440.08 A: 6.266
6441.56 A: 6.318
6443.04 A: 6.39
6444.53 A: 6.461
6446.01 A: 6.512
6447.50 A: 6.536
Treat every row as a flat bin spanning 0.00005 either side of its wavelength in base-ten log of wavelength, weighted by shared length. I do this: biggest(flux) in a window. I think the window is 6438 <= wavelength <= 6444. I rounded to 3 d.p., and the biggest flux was 6.390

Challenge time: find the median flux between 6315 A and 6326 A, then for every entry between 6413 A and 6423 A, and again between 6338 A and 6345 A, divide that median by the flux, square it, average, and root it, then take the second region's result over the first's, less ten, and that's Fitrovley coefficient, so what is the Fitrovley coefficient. -8.92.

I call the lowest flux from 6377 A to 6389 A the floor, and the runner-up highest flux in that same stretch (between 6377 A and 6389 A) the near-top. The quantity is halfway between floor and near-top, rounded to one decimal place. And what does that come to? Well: 4.9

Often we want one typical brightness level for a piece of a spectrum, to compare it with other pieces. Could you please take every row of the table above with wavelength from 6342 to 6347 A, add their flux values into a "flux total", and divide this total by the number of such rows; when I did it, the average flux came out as 5.70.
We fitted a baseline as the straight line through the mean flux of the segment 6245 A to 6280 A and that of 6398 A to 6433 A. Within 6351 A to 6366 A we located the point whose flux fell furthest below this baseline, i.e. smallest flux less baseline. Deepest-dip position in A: 6361.96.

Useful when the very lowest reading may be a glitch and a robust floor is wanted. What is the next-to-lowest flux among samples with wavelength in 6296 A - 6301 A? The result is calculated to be 4.321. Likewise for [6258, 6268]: 3.513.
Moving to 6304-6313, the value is 4.723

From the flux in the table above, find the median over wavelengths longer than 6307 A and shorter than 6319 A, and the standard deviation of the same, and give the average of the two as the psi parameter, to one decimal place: 2.6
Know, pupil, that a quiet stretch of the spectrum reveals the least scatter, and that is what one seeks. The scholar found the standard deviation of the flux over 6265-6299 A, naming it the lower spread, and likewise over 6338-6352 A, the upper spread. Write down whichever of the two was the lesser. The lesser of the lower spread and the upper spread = 0.07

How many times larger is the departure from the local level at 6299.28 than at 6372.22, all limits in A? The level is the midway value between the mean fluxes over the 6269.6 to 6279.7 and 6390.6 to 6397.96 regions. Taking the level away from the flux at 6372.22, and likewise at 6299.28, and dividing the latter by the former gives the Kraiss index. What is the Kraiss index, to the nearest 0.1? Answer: -0.3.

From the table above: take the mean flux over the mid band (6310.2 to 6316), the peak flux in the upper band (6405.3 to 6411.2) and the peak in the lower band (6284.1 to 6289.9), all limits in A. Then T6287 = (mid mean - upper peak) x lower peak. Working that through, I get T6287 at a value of -5.1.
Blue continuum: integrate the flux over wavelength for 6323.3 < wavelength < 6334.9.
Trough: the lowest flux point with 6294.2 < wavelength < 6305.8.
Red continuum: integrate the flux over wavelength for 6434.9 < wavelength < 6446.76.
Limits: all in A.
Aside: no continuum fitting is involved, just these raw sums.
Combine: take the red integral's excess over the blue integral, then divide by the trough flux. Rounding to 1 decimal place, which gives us 3.2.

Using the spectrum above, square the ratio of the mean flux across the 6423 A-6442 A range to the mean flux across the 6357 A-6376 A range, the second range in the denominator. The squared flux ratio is 1.3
